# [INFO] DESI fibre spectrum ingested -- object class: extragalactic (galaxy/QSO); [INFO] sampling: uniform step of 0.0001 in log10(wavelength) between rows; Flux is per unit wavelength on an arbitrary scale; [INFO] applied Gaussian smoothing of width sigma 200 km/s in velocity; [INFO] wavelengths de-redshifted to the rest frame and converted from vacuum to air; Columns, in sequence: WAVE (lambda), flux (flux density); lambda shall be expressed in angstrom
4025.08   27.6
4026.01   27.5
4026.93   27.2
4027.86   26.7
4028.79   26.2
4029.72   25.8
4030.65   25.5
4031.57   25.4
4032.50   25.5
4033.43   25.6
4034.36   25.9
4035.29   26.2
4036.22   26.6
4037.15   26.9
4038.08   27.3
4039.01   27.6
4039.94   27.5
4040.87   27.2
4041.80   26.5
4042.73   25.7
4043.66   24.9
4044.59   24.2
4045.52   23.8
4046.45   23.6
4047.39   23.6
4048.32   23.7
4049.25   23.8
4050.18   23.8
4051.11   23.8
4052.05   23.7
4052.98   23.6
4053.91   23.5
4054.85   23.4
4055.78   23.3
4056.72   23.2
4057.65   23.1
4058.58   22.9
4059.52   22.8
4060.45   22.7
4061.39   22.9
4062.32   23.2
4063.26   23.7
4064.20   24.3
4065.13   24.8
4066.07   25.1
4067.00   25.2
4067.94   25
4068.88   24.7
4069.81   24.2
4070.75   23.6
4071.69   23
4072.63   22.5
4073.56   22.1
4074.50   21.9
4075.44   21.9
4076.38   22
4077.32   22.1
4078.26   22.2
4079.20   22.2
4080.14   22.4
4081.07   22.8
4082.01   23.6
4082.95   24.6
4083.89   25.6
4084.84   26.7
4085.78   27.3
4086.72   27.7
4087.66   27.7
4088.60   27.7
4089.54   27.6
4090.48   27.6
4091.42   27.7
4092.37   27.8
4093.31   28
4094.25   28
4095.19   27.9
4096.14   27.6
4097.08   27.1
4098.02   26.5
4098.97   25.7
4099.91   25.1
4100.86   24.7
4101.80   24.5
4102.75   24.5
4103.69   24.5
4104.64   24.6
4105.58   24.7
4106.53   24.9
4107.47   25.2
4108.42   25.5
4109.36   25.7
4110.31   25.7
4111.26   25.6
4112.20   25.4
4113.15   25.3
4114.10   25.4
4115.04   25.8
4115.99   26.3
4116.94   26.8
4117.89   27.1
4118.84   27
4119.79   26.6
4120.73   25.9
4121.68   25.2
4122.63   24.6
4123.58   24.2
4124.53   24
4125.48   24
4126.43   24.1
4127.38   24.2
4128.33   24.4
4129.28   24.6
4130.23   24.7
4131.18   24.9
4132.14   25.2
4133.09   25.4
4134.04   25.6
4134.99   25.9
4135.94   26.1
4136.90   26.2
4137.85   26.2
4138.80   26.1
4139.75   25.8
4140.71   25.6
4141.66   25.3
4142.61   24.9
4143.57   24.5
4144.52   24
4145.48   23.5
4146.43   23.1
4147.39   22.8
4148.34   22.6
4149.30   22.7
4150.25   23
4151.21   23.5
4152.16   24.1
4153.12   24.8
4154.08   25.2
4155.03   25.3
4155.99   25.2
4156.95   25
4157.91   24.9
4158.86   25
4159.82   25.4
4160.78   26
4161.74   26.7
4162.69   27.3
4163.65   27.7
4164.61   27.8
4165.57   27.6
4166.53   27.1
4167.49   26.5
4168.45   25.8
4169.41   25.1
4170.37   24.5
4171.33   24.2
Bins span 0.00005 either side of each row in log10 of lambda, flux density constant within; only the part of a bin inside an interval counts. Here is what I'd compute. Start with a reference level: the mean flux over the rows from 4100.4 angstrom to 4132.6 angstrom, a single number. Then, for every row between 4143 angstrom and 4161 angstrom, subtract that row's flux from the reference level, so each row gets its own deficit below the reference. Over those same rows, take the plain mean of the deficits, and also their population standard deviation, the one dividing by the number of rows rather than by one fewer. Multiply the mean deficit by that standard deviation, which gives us 1.0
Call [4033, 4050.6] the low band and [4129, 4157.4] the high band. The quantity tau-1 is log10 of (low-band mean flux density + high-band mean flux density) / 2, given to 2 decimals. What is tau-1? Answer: 1.40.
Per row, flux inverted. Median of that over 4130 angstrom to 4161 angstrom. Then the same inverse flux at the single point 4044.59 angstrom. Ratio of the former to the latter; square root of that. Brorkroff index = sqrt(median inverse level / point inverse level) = 0.98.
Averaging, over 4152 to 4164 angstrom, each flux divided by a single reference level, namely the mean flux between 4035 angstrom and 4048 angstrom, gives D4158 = 0.99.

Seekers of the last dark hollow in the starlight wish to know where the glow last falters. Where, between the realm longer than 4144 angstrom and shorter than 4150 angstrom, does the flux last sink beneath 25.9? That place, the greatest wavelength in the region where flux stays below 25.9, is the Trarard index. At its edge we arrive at 4149.30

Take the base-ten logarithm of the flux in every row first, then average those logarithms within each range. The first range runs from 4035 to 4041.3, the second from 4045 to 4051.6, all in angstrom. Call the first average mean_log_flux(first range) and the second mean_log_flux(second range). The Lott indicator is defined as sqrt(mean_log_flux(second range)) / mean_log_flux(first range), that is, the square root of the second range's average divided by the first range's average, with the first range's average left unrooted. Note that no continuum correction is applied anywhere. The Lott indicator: 0.819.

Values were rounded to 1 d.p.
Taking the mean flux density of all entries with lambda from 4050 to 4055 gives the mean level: 23.6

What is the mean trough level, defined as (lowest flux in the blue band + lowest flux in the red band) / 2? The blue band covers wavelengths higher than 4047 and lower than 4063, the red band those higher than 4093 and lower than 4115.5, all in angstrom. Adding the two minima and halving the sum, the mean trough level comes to 23.6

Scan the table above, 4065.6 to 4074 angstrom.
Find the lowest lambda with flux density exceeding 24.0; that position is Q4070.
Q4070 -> 4066.07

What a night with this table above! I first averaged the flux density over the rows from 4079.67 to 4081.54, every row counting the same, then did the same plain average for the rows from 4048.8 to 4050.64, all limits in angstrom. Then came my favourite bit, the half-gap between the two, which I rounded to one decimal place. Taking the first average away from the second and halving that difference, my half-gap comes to 0.6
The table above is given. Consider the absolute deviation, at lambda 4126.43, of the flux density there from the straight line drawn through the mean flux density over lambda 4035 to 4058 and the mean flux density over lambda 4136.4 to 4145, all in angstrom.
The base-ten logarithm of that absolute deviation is 0.1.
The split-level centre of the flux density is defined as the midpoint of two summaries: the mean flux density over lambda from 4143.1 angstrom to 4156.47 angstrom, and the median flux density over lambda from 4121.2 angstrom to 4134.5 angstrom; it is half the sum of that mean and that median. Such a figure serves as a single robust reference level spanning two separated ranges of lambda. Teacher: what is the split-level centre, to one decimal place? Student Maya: 24.2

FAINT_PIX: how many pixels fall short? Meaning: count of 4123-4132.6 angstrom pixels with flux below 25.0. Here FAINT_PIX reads 9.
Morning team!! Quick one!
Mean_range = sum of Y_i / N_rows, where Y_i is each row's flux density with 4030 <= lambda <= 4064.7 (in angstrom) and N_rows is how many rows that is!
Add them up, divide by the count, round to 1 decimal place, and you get 24.6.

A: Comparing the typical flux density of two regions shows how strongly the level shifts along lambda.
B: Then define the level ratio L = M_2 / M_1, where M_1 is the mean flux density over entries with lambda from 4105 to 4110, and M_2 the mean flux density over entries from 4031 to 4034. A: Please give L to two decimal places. 1.01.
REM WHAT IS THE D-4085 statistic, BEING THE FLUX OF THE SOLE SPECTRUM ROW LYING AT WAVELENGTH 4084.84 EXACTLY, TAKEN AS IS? 26.7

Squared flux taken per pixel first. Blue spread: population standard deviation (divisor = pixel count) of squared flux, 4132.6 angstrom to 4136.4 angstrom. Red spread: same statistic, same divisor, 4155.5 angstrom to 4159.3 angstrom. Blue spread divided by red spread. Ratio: 2.54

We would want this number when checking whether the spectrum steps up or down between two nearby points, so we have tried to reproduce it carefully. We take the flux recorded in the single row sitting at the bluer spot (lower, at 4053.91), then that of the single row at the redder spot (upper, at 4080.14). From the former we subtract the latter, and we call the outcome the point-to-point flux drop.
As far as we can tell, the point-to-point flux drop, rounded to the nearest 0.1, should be 1.1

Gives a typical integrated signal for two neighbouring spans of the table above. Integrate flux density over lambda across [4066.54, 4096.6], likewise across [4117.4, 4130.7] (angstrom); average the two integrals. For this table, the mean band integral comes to 543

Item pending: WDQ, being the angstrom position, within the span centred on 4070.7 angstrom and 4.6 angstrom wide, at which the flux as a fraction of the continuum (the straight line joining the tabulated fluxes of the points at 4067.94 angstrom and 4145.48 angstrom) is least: 4072.63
